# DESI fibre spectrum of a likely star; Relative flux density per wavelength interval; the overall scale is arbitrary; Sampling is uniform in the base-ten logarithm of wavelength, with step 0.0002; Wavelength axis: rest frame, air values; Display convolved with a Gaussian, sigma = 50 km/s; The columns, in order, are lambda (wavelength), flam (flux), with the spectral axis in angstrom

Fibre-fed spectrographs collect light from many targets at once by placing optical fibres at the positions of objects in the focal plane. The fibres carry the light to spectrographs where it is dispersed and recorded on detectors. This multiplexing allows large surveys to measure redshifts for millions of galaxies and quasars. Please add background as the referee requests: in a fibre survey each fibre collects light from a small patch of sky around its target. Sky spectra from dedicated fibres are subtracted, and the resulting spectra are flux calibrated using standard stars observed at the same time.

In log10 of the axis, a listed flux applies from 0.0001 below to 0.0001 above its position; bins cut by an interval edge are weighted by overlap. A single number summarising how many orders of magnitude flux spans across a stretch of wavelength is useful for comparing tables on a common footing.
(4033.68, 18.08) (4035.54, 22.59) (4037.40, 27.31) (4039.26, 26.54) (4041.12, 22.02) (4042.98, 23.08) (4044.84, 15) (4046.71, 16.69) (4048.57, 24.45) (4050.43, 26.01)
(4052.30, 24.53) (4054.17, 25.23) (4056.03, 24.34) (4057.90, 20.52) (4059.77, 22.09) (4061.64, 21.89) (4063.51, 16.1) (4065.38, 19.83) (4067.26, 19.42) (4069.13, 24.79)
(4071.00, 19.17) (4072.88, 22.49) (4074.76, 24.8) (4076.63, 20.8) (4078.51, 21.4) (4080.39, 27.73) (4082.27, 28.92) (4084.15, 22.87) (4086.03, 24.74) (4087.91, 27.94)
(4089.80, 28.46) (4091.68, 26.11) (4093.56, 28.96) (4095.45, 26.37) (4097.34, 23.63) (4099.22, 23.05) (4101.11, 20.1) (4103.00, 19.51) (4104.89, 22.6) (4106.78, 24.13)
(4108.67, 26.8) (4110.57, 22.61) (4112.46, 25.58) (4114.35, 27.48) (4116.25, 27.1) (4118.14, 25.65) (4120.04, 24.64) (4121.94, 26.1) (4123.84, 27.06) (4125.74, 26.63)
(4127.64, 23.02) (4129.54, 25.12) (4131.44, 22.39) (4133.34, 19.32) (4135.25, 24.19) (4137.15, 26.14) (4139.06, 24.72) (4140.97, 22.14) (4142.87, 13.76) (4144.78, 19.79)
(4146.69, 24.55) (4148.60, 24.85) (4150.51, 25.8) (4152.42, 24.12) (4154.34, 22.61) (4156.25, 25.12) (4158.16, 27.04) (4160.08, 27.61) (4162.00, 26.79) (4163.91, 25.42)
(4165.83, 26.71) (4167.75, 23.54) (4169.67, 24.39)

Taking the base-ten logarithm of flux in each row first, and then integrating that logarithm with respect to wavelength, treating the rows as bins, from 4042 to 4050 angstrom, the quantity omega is 10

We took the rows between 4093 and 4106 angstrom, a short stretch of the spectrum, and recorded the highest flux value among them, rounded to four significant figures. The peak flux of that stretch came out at 28.96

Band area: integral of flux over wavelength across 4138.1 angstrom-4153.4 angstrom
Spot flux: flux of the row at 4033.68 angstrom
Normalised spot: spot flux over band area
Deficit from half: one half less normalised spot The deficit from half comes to 0.447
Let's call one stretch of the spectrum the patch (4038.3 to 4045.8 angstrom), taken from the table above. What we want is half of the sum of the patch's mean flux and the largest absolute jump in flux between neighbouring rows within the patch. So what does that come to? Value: 14.9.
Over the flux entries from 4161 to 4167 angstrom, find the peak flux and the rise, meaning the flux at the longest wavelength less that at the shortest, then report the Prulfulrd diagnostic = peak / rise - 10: -345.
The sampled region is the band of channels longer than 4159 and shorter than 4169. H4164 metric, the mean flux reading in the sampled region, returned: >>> 26.0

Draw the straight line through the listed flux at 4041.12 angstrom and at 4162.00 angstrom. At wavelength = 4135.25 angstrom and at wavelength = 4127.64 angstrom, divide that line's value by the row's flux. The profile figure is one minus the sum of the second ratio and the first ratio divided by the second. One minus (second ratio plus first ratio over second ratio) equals -1.07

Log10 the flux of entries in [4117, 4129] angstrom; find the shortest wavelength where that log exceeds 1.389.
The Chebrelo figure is 4118.14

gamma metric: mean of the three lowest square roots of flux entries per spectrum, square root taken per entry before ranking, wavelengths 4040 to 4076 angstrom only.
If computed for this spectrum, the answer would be 3.99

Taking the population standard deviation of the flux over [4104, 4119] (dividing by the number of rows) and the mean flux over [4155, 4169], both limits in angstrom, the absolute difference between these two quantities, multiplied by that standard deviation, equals 44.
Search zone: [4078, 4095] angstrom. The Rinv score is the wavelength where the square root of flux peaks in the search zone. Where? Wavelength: 4093.56 angstrom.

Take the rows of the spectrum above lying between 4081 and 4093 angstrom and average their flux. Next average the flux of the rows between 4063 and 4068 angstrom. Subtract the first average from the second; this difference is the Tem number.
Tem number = -8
